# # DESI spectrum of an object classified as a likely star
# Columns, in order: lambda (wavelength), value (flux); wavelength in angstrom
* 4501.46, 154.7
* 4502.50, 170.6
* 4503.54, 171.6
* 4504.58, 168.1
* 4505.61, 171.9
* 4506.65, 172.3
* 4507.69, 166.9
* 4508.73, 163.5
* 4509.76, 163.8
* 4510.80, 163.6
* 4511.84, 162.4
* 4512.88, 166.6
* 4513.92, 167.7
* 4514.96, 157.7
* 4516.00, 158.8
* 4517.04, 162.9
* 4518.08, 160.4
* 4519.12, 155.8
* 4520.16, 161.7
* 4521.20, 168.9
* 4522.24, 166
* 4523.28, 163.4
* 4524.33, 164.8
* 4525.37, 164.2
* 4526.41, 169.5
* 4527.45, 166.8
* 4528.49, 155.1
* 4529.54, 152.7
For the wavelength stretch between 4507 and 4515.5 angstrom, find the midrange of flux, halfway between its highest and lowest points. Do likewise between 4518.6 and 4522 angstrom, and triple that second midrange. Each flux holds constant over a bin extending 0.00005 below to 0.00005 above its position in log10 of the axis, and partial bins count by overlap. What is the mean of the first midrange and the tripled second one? 325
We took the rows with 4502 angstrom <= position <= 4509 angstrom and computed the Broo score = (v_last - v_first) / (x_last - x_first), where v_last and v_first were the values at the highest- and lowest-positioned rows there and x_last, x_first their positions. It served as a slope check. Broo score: -1.1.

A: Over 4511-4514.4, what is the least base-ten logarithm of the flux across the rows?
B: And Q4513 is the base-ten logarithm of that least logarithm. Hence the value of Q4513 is 0.345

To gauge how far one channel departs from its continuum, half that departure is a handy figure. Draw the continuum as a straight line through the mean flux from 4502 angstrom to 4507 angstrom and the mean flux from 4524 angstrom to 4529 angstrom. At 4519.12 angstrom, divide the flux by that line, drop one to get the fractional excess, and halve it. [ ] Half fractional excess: -0.032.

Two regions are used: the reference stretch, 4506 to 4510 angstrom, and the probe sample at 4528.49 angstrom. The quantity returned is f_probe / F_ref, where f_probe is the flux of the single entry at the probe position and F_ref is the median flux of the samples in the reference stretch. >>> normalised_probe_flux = 0.94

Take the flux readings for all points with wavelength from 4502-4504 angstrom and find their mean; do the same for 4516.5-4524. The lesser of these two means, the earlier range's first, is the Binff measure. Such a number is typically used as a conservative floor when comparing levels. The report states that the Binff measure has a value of 163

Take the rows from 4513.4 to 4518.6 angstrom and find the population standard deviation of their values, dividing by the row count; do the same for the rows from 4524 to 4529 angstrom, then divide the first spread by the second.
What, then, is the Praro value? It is 0.73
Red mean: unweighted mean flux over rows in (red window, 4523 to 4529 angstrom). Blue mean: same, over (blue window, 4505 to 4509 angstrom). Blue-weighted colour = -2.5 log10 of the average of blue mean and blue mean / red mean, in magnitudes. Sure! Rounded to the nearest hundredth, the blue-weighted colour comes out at -4.82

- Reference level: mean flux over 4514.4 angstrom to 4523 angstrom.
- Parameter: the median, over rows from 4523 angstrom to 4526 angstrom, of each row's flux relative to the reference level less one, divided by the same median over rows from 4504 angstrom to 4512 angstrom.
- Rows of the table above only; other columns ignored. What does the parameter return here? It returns 0.7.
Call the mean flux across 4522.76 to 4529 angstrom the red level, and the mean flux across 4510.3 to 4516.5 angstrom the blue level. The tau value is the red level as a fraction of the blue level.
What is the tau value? 1.01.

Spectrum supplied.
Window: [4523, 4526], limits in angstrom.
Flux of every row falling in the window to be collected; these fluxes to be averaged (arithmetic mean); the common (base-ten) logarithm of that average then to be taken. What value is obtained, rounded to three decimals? 2.215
